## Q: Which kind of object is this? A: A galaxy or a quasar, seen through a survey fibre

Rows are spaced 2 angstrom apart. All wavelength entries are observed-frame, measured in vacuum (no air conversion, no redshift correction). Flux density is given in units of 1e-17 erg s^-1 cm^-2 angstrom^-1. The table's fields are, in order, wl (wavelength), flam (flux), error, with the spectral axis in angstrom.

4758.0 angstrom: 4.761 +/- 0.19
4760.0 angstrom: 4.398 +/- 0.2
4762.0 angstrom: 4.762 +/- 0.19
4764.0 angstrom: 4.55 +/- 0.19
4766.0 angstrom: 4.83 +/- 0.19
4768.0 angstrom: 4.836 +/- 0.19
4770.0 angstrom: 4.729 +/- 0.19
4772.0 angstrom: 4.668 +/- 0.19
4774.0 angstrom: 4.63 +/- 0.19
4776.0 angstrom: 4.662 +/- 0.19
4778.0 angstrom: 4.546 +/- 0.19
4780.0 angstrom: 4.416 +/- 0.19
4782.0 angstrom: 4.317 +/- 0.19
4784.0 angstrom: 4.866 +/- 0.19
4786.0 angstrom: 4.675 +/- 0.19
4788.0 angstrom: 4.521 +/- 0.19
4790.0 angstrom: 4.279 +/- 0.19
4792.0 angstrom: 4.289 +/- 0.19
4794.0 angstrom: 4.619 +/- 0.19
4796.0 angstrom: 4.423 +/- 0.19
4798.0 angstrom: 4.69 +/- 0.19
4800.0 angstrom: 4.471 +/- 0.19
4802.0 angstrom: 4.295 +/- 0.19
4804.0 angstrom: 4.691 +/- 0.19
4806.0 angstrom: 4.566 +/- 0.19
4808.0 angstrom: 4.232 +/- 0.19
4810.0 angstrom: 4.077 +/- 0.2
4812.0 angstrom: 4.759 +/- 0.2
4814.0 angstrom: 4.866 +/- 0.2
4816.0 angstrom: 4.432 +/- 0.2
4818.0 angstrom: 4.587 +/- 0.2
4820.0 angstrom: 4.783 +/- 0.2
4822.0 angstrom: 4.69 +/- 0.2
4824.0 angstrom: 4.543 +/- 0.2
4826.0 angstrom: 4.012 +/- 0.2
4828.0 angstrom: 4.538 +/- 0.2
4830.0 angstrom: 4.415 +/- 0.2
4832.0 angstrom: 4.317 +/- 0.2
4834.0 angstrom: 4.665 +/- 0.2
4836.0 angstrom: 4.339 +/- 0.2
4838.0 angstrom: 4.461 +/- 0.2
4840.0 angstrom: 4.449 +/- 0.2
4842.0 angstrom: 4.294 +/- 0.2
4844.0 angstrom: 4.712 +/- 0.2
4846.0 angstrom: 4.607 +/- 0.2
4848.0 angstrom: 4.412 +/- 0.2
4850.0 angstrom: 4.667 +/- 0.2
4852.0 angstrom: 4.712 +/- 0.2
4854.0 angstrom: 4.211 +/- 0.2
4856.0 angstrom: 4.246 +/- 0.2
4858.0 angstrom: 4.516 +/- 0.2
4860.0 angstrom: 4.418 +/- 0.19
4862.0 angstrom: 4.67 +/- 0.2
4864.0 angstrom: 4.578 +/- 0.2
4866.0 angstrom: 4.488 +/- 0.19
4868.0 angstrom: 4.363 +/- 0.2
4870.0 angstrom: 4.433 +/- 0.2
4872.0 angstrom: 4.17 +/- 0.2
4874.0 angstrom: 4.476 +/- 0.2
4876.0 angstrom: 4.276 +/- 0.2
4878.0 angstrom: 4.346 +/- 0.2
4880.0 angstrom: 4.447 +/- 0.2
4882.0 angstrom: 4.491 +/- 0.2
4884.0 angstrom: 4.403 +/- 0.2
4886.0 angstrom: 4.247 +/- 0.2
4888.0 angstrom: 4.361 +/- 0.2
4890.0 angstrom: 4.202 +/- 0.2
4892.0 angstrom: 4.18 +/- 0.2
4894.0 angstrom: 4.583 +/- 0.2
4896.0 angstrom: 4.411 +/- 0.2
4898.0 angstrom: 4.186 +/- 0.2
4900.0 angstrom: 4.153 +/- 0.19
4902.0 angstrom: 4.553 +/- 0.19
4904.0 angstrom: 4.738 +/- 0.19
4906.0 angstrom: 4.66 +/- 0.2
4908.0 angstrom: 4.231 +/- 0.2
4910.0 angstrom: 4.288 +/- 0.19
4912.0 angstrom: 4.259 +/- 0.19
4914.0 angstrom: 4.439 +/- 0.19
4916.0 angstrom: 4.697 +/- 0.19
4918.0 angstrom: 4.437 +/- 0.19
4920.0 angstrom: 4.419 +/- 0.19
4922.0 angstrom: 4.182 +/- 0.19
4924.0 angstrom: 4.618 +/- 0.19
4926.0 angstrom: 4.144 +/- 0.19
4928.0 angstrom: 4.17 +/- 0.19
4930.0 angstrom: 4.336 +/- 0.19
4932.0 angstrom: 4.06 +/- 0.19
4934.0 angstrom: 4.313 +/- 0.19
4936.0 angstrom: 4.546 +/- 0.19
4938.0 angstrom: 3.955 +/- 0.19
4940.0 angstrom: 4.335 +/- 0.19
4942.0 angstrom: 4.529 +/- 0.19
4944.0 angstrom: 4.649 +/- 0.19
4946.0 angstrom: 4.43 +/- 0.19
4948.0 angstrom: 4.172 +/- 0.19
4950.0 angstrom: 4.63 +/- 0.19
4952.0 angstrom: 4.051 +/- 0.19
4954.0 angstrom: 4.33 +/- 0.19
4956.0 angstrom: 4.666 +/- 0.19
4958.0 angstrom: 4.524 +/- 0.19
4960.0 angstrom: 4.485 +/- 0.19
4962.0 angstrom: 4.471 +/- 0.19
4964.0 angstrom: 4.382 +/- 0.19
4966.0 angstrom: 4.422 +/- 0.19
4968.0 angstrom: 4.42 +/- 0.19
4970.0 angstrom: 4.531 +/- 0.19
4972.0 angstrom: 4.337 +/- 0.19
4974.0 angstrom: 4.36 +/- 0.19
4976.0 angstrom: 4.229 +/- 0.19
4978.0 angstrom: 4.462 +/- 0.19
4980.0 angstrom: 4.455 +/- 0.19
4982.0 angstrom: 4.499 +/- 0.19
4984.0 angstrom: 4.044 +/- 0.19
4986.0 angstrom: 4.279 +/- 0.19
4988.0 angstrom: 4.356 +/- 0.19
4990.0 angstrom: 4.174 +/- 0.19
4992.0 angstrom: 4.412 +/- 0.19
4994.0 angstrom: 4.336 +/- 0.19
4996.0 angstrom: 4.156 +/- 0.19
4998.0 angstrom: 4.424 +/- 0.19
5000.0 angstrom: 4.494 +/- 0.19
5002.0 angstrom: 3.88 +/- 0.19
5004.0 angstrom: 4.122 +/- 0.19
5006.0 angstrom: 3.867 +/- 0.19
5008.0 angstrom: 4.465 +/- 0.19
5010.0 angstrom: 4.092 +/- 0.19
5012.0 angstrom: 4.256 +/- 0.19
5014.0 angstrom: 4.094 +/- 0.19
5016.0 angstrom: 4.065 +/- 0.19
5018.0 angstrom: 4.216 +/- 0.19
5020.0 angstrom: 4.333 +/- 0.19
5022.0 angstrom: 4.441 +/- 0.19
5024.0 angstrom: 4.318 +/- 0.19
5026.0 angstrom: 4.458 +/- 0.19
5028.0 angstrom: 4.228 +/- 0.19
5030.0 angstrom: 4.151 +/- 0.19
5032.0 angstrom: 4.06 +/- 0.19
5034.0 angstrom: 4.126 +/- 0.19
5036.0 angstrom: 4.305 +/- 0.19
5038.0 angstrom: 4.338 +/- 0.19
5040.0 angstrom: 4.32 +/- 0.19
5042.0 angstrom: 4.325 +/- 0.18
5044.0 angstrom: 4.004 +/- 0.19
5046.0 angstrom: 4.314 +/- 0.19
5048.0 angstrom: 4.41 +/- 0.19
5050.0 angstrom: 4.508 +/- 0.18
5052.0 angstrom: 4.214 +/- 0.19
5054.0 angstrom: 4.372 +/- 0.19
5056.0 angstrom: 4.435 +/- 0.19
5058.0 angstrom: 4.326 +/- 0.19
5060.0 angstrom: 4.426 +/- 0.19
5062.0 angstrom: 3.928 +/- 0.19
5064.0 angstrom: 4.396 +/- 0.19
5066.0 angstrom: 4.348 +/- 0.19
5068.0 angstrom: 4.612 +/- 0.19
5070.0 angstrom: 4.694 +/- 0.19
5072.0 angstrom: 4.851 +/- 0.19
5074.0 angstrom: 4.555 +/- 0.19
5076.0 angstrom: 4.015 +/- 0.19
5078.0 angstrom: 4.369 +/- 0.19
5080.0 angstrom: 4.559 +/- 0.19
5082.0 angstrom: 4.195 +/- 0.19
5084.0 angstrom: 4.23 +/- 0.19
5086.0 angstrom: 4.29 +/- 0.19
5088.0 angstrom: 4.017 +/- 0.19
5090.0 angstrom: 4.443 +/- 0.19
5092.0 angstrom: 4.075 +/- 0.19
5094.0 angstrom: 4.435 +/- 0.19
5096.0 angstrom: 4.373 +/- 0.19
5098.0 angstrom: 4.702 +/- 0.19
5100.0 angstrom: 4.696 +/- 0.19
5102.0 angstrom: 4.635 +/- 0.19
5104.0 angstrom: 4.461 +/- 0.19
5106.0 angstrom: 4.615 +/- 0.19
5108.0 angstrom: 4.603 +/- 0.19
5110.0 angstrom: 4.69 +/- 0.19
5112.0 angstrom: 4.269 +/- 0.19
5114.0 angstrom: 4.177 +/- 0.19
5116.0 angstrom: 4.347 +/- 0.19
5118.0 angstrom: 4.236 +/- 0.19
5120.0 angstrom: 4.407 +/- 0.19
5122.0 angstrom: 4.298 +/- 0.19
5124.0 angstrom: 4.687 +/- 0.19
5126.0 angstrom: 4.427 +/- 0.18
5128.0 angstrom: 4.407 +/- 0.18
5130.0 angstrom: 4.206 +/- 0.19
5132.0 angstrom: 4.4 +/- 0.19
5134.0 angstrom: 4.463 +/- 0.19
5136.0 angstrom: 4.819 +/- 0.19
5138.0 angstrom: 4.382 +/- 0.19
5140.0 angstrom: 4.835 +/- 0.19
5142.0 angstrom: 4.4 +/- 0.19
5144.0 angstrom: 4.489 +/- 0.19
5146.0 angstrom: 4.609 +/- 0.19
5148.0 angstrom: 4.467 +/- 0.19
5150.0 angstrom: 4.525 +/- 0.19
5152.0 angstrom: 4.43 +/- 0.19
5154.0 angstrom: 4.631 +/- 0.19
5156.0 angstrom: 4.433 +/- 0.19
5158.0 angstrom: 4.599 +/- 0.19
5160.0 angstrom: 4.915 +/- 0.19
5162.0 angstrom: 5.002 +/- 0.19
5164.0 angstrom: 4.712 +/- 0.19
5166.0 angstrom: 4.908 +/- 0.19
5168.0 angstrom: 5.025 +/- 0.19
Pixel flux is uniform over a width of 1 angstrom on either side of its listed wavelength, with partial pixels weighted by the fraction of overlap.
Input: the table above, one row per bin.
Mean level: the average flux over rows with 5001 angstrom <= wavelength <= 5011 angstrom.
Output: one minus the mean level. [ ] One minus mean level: -3.09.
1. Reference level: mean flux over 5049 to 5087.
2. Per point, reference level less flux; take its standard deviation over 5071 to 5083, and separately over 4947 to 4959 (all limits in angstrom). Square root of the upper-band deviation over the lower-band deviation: 1.09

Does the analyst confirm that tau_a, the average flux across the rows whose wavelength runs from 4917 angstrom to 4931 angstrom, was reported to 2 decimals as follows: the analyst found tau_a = 4.33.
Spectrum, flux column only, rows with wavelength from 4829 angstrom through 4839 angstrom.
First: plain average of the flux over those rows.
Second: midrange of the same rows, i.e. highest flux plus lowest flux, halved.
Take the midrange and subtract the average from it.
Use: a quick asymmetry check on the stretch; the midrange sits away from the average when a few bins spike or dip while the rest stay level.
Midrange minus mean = 0.05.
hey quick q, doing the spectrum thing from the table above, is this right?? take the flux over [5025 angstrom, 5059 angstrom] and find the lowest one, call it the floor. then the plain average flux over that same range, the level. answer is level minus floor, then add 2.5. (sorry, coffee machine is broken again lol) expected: 2.78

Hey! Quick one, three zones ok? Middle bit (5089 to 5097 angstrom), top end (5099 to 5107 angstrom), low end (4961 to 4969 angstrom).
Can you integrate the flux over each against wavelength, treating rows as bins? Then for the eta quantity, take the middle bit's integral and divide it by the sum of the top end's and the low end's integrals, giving 0.480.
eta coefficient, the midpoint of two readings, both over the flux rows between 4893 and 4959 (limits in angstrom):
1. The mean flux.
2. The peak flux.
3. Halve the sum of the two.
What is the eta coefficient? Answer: 4.561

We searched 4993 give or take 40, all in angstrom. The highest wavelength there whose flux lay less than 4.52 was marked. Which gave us 5032.0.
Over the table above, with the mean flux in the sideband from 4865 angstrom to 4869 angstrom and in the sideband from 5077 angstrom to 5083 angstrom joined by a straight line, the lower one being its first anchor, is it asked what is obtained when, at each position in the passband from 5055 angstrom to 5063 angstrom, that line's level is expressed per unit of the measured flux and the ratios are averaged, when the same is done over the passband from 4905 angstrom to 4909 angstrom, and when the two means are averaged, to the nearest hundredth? 1.01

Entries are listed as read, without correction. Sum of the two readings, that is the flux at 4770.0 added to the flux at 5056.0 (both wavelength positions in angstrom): 9.16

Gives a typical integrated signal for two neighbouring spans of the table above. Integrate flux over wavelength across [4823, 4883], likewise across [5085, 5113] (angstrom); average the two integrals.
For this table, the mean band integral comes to 196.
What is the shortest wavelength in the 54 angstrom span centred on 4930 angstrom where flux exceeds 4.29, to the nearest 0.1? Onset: 4904.0 angstrom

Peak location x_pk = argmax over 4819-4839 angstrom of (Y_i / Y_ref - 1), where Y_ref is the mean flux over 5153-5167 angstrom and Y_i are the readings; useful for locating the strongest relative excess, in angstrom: 4820.0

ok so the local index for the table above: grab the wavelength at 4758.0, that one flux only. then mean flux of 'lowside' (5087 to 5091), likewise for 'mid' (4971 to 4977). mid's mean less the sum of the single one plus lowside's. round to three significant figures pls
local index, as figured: -4.68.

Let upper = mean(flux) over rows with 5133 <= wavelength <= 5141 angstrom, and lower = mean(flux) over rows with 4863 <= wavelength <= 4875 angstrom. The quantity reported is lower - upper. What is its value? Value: -0.21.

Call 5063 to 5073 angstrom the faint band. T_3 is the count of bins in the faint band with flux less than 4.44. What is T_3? 2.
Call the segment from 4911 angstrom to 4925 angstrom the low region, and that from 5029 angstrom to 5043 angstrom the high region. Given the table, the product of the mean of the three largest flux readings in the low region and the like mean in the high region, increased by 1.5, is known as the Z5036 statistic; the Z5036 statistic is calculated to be 21.3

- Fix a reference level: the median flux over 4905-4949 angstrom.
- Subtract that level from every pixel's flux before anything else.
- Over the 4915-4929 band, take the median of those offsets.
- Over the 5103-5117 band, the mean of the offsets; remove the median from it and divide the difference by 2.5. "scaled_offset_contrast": 0.01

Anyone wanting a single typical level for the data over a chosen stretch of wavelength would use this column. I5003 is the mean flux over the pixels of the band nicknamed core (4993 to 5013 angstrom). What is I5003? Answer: 4.21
